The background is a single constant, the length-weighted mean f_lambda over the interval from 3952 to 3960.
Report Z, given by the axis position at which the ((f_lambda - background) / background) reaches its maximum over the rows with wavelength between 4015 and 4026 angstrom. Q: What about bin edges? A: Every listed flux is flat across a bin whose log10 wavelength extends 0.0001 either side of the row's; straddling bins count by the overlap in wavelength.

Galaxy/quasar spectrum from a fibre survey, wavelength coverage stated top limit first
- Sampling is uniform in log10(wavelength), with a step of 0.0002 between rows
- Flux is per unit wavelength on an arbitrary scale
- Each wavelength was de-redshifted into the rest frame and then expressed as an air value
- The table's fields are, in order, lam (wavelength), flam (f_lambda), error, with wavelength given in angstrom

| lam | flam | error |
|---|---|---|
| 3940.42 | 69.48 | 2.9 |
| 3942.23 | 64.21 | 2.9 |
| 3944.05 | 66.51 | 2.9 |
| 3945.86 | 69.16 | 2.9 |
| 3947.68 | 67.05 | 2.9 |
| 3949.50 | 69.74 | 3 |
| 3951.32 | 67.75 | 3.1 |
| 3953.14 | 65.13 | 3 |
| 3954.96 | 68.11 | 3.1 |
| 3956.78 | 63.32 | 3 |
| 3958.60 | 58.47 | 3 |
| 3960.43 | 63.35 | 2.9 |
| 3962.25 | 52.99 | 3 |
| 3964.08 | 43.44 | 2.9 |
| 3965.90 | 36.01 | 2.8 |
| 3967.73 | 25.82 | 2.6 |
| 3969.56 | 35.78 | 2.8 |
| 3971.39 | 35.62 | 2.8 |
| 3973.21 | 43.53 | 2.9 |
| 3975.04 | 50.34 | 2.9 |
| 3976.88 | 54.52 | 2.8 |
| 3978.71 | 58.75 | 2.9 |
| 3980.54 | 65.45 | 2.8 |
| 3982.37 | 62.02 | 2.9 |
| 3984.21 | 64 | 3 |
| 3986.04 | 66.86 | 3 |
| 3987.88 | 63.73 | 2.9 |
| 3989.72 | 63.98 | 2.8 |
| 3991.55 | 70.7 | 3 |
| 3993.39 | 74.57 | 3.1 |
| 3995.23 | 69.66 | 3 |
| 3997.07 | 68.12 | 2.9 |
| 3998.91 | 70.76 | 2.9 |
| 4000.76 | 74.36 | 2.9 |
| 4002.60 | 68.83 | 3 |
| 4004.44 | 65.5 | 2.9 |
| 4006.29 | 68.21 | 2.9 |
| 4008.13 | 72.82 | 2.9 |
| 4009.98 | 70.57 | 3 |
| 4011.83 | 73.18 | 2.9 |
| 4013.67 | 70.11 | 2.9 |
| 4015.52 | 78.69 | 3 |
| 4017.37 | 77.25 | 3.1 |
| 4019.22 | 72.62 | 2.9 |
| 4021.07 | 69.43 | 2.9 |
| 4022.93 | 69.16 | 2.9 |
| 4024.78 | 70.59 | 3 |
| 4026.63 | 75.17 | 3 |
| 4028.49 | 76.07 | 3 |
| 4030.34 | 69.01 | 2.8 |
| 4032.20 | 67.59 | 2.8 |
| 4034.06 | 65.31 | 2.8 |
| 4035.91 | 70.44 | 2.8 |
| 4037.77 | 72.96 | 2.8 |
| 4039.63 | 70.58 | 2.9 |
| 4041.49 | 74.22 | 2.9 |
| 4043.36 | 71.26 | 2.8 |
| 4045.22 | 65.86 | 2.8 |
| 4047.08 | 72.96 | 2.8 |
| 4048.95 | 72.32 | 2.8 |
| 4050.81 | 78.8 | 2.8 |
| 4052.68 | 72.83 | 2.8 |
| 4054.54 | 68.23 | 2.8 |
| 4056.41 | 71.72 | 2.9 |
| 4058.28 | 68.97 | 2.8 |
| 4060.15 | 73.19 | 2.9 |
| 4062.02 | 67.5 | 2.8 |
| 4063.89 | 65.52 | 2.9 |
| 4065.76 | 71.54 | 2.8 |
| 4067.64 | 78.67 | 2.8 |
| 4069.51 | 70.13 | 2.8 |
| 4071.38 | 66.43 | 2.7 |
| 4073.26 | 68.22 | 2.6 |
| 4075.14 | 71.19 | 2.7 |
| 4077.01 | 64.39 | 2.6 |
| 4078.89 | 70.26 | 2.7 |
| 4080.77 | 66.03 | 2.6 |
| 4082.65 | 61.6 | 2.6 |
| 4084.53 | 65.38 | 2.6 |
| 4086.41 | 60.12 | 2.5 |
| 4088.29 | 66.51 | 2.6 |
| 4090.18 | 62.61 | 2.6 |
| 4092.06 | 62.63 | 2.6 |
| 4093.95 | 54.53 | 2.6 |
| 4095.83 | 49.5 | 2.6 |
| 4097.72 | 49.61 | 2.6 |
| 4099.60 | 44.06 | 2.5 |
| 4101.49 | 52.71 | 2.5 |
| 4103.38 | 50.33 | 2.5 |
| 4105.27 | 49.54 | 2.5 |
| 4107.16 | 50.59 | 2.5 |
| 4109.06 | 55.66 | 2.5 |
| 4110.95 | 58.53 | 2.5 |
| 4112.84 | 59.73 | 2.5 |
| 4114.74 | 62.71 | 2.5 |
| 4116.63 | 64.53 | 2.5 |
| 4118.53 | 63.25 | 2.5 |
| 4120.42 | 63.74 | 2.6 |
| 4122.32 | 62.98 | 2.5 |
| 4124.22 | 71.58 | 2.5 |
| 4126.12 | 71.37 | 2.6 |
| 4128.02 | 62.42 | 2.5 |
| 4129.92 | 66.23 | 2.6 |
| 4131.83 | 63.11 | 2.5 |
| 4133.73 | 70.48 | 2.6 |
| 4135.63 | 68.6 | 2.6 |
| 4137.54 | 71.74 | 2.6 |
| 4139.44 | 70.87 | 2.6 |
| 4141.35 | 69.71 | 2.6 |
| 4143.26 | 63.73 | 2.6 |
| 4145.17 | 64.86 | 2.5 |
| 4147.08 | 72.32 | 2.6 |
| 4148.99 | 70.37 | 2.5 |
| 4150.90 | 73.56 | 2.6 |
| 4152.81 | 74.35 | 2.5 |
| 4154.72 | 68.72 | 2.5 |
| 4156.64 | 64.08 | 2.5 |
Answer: 4015.52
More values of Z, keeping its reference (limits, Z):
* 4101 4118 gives 4116.63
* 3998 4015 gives 4000.76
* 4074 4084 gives 4075.14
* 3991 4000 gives 3993.39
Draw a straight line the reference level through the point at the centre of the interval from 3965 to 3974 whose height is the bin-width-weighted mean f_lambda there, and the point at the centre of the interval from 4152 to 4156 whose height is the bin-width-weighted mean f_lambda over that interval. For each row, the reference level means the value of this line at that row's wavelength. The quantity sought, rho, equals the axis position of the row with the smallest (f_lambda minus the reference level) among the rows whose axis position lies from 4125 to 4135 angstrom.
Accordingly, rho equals 4131.83 angstrom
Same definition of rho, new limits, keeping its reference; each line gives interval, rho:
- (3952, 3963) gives 3962.25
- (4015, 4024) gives 4022.93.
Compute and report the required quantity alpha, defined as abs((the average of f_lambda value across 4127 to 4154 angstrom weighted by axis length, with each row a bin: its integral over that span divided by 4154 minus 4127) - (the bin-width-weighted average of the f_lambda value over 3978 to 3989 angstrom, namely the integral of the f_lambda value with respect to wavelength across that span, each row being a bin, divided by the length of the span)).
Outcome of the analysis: 5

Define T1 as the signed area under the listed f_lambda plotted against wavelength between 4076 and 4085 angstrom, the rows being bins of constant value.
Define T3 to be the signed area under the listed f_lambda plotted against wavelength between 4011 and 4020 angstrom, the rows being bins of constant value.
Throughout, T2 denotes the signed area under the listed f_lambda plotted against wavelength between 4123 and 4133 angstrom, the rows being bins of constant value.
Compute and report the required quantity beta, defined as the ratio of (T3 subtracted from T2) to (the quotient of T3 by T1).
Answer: -1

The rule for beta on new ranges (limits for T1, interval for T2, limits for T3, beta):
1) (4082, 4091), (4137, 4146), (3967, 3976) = 437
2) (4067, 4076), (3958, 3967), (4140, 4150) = -217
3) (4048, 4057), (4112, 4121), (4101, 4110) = 141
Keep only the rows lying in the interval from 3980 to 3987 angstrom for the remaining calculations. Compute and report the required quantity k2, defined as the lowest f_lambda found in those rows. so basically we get 62.02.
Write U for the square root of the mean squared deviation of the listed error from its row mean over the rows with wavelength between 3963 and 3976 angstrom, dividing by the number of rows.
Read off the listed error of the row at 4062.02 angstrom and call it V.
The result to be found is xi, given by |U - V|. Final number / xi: 2.70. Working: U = 0.099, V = 2.80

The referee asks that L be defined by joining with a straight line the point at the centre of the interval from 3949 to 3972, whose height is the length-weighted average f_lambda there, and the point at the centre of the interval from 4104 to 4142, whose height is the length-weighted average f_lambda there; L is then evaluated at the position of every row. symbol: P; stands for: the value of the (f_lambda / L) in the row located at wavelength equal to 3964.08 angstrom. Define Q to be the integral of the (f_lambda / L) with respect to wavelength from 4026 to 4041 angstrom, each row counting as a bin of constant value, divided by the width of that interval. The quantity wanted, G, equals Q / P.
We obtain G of 1.50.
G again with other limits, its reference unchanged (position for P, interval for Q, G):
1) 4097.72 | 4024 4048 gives 1.53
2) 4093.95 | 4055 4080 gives 1.32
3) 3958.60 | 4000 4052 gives 1.13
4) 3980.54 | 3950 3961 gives 1.02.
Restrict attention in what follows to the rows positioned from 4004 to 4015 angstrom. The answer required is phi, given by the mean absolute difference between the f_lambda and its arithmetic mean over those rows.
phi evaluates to 2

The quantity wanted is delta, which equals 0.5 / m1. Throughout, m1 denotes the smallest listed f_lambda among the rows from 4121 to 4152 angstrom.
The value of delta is 0.0080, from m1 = 62.42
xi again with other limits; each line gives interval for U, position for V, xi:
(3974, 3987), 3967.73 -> 2.52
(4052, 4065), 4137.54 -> 2.55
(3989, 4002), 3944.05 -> 2.81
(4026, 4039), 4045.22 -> 2.71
